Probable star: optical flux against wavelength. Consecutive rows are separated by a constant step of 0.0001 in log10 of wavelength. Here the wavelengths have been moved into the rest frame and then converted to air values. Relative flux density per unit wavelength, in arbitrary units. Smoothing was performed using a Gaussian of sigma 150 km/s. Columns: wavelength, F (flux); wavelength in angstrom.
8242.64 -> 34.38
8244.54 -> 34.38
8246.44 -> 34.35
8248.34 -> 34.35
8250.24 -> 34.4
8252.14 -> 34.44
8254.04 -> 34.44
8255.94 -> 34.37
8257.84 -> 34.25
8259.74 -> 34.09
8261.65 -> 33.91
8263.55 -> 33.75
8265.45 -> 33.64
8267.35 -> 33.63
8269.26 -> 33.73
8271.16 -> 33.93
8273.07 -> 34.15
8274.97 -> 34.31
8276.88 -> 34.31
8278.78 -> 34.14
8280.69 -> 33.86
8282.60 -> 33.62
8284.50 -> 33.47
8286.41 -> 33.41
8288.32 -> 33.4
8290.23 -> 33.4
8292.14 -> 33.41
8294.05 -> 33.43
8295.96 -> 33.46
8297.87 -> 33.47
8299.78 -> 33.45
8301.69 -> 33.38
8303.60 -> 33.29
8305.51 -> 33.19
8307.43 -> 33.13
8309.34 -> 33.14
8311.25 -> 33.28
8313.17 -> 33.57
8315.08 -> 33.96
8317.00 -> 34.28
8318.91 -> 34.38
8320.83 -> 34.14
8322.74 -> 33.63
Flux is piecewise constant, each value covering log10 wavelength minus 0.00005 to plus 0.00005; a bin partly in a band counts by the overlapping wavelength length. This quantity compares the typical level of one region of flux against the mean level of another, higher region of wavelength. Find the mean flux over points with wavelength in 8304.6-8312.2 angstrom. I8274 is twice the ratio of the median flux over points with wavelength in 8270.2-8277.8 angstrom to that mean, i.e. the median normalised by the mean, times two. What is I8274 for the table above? 2.063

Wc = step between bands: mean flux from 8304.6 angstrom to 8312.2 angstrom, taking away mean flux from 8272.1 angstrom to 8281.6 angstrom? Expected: -1.0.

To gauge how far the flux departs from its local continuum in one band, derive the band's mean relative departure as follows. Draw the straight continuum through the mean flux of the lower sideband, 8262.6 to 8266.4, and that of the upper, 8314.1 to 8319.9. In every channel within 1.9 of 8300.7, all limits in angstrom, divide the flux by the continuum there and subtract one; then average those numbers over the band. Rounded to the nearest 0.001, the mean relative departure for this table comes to -0.019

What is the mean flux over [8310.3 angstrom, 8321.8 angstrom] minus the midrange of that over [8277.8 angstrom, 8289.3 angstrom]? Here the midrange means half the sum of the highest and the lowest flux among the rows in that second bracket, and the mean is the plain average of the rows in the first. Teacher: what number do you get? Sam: 0.2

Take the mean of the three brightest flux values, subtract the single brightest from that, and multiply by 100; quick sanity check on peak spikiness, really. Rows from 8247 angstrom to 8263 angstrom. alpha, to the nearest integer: -1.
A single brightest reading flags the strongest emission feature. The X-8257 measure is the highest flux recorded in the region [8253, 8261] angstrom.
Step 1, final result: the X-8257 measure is 34.44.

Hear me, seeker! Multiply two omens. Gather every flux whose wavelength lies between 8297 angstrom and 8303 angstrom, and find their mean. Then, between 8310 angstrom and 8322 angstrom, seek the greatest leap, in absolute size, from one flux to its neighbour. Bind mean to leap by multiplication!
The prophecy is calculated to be 13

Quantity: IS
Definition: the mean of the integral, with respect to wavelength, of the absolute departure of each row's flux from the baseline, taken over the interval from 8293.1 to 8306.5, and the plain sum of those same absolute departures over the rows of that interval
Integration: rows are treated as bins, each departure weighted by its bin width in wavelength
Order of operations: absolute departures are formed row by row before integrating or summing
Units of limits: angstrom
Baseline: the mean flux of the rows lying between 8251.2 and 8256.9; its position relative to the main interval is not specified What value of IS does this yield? 11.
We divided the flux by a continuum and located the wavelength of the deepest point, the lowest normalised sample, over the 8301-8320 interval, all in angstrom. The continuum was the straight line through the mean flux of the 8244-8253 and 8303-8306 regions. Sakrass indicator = 8307.43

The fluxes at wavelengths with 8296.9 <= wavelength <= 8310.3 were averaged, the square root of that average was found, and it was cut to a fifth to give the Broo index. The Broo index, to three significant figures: 1.15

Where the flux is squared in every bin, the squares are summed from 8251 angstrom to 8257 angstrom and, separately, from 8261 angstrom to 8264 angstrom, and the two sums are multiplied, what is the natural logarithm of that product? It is 15.9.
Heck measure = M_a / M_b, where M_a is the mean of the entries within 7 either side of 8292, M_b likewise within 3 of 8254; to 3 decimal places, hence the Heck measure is 0.971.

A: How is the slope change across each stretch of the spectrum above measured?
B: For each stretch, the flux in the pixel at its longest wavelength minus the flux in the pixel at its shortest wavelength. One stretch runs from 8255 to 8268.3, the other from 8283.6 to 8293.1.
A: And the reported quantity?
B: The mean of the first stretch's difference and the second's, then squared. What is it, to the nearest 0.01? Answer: 0.16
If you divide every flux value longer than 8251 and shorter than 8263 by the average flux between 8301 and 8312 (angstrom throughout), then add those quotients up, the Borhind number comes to 6.18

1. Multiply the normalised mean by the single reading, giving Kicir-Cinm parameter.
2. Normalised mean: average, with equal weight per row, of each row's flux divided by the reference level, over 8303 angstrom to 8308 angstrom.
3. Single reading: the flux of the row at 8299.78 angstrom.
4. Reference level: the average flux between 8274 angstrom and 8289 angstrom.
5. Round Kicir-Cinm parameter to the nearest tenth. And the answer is 32.8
